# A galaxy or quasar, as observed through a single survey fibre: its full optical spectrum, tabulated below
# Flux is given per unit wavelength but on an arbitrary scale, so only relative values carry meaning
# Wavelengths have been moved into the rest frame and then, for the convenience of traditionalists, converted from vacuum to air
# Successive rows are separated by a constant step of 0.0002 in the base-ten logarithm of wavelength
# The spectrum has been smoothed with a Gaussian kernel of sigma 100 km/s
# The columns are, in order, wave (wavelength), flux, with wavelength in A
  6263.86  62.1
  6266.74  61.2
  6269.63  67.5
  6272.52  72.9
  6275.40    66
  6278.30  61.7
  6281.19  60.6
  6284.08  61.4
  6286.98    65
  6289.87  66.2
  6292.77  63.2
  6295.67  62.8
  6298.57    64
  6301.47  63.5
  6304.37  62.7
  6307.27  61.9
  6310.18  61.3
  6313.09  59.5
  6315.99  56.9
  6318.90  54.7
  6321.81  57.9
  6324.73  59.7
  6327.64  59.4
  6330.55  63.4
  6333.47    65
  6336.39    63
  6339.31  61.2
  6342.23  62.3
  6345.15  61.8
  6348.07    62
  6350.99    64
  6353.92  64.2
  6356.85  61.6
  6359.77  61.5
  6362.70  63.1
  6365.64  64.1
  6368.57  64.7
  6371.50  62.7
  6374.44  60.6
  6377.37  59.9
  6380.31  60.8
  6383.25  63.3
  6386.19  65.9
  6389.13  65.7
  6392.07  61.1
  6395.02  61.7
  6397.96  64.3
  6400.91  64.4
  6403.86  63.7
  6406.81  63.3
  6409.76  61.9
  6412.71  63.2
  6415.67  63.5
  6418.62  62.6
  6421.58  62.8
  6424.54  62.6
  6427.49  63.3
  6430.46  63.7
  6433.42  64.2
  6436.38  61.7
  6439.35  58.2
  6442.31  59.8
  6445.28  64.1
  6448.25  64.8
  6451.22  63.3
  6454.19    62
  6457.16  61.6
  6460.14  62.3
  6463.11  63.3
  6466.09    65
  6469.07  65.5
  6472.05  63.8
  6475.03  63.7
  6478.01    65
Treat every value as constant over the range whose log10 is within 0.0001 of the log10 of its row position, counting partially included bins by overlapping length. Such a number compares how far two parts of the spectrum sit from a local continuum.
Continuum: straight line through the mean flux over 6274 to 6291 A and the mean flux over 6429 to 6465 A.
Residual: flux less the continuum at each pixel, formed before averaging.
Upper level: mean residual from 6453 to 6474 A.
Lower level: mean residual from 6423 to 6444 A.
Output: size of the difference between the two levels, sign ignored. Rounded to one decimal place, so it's 1.6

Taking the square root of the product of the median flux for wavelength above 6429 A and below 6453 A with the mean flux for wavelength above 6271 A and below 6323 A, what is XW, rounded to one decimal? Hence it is 62.9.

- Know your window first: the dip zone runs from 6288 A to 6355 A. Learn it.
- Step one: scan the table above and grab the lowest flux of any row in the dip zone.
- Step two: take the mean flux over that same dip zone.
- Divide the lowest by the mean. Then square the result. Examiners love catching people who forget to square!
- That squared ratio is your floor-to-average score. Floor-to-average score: 0.784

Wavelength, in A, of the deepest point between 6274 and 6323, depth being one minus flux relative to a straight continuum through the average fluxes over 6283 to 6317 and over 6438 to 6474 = 6318.90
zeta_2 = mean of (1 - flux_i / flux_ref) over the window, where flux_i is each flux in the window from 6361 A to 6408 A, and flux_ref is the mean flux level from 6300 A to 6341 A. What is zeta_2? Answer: -0.039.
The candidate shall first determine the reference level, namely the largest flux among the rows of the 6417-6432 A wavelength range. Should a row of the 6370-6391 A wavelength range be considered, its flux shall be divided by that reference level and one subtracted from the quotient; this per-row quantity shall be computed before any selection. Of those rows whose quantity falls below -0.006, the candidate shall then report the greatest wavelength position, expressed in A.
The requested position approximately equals 6383.25 A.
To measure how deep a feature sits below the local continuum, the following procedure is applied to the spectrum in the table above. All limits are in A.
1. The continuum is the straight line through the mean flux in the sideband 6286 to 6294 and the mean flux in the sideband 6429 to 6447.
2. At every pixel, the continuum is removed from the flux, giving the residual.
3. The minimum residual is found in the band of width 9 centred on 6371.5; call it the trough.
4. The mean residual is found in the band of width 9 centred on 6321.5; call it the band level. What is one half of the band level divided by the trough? 1.3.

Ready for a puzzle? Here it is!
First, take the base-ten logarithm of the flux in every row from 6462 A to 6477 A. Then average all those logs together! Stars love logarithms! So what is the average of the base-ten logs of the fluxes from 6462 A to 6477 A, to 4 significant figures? 1.808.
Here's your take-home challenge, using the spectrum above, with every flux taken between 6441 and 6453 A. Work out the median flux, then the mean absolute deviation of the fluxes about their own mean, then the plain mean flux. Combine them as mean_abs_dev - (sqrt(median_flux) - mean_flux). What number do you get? 56.6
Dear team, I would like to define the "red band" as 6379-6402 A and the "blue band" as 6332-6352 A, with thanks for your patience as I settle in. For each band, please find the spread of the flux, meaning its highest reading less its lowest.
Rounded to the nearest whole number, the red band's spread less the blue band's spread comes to 1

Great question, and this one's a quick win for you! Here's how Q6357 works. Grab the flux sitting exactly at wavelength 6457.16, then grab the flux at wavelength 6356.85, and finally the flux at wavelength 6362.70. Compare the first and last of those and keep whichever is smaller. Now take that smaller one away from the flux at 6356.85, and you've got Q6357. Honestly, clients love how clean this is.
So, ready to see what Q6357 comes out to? 0.0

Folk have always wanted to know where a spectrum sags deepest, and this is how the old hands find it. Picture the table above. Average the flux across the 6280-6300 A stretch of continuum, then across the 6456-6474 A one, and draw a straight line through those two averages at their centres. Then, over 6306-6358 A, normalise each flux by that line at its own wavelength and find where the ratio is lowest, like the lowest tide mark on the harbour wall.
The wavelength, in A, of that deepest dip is 6318.90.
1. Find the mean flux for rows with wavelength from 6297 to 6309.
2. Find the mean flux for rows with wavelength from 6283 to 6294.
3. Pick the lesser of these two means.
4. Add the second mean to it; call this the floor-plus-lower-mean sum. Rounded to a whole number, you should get 127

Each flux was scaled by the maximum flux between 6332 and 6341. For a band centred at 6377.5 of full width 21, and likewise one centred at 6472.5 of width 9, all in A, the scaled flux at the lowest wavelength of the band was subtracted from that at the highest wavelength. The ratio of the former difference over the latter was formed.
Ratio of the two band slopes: -0.7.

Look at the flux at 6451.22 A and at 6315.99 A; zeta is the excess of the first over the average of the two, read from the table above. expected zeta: 3.2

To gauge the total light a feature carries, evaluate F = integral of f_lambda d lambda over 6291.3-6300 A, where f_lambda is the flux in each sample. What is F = 551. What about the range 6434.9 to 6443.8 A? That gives 533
